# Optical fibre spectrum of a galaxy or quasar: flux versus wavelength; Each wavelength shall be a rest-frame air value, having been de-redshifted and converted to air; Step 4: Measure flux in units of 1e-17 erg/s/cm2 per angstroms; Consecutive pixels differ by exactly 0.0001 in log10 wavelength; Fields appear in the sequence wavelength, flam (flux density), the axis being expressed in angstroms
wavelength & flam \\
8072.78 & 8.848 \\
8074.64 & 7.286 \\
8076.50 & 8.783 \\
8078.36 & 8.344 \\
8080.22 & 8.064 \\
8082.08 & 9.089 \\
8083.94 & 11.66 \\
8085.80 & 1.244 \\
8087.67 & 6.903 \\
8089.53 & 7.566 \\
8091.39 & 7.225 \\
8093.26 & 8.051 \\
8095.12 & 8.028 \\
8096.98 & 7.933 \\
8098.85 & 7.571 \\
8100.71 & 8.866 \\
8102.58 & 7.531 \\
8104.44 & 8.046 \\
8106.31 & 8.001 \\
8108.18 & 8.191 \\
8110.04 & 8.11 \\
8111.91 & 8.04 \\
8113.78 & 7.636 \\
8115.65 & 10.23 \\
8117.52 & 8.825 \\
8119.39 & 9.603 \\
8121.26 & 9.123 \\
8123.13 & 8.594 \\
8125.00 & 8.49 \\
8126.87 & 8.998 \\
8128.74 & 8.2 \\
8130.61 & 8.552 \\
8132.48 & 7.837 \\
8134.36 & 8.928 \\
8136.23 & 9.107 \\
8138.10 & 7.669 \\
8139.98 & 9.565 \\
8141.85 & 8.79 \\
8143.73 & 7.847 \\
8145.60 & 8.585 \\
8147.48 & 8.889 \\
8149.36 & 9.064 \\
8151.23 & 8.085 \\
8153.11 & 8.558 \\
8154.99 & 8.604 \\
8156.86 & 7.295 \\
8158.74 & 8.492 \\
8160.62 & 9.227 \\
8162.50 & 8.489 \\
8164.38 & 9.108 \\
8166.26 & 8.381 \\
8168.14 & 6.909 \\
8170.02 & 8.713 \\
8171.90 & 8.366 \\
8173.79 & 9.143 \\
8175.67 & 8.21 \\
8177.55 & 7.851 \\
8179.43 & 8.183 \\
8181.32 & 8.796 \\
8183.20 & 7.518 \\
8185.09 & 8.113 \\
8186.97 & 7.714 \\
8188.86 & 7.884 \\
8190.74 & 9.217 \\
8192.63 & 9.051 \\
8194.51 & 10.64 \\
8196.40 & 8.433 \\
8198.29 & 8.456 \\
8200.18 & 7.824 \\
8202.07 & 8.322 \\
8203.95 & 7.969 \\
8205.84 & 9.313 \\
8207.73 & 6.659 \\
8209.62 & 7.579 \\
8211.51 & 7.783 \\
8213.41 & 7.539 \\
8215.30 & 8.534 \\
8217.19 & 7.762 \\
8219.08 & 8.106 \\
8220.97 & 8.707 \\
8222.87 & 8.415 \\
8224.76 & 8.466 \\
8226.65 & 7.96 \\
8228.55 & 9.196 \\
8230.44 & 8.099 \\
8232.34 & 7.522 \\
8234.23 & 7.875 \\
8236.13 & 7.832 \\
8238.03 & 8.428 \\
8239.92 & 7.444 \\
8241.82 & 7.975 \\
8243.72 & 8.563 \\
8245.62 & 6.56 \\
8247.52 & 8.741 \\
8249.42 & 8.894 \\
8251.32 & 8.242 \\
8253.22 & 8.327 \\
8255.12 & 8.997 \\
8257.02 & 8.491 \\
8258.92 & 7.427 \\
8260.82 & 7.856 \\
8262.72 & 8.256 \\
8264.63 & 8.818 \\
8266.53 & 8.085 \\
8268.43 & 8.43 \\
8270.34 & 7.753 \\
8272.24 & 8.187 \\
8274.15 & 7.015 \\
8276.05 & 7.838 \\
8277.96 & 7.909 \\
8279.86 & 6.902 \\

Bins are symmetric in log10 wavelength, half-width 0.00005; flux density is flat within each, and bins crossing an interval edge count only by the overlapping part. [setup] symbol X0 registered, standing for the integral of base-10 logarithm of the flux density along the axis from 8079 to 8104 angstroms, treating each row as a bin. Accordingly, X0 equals 21.2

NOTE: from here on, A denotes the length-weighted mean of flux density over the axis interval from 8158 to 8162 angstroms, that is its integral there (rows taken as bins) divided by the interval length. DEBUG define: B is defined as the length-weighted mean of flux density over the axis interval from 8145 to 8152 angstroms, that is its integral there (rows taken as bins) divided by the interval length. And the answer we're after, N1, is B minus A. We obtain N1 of -0.2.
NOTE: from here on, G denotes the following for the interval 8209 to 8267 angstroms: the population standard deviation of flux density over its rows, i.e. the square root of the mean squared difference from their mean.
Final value 0.55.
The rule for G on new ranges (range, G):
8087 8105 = 0.51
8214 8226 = 0.31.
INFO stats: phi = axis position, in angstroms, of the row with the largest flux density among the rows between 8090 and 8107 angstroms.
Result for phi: 8100.71 angstroms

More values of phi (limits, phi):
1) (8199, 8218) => 8205.84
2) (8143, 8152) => 8149.36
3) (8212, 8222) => 8220.97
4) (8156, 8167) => 8160.62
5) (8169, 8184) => 8173.79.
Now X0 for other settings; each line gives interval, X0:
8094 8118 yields 21.9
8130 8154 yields 22.4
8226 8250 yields 21.7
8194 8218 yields 21.8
